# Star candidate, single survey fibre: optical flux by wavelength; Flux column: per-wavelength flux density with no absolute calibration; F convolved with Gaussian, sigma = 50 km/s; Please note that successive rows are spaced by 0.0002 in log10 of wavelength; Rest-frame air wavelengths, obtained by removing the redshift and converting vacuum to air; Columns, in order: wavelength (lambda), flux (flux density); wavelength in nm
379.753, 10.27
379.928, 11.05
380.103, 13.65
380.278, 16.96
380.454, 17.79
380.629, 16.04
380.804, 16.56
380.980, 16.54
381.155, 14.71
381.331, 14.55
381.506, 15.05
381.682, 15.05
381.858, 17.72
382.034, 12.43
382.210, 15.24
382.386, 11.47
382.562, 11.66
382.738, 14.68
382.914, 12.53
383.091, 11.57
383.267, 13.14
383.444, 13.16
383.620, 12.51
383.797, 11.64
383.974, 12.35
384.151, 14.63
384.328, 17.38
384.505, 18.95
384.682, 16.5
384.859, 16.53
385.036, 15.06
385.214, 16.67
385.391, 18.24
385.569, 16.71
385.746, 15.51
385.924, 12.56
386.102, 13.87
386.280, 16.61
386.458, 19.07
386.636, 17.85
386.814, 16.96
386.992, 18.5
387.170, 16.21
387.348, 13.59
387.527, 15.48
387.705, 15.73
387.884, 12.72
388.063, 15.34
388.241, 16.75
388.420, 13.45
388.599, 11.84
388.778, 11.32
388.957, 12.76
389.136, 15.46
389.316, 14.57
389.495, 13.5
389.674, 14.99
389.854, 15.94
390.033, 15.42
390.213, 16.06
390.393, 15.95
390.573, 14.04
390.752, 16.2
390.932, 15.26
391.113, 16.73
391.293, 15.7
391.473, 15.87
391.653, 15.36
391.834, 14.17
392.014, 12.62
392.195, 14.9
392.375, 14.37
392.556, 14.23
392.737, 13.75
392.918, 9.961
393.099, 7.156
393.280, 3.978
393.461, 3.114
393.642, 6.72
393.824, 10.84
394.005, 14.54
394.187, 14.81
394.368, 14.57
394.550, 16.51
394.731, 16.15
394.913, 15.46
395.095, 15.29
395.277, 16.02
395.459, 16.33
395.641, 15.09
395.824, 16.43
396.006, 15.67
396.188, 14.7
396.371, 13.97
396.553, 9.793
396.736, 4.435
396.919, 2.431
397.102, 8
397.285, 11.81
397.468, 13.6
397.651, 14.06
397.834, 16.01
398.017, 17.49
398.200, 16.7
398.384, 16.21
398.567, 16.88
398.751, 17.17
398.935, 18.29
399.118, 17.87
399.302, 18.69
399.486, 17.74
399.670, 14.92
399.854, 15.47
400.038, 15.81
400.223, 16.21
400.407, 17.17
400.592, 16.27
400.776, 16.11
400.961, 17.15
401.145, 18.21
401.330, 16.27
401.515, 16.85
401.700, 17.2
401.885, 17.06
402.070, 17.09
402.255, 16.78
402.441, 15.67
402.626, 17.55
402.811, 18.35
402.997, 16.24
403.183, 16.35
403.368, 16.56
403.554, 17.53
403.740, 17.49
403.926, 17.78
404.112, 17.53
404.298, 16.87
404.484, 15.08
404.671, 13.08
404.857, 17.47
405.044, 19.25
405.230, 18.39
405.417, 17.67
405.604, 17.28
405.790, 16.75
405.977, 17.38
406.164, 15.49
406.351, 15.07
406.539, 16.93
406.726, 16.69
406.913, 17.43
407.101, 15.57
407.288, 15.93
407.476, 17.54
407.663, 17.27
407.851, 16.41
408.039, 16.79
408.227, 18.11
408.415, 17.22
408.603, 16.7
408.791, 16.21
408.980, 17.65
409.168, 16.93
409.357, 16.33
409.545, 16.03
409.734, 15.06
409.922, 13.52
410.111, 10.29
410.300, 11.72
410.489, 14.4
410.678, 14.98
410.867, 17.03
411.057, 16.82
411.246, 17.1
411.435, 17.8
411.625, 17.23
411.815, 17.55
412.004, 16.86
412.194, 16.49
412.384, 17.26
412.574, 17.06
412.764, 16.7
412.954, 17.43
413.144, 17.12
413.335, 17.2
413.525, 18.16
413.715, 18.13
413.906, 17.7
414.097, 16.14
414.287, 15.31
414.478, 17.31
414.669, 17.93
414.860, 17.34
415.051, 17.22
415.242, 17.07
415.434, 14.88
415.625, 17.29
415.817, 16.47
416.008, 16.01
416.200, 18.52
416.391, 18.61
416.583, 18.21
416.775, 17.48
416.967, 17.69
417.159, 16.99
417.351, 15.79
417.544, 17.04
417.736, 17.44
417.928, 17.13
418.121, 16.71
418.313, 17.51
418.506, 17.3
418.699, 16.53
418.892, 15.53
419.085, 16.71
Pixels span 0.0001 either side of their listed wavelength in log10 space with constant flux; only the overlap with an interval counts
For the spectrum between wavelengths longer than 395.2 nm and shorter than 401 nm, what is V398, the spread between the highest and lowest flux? 16.3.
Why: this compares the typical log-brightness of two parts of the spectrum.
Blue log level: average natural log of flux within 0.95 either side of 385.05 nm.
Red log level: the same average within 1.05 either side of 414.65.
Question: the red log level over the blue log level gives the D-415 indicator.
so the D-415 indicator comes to 1.02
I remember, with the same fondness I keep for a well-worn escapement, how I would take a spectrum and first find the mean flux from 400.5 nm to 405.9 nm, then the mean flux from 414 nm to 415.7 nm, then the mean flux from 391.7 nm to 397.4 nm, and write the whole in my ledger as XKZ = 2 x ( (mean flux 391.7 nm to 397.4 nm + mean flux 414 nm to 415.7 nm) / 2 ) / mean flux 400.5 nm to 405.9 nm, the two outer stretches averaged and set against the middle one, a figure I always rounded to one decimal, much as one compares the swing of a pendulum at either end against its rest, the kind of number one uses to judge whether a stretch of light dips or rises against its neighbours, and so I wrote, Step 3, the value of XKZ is 1.7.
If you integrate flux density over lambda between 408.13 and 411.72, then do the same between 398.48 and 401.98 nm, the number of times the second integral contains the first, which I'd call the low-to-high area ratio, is 1.04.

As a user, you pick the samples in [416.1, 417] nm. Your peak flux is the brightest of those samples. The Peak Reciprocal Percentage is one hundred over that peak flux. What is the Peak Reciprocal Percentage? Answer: 5.37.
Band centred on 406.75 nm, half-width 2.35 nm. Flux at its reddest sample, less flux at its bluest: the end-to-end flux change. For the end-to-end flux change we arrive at 2.6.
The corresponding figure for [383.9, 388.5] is 1.1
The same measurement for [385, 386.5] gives 4.0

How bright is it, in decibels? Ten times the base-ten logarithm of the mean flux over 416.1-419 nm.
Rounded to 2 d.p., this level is 12.36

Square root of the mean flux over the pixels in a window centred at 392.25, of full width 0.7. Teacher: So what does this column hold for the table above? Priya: 3.75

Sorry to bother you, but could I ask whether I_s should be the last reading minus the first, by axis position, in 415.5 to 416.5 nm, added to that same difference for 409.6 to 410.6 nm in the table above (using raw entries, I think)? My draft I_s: 0.7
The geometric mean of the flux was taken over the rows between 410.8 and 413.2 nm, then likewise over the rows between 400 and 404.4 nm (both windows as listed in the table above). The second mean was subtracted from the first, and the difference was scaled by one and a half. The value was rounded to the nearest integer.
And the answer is 0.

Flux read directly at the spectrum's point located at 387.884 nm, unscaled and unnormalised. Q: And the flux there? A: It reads 12.72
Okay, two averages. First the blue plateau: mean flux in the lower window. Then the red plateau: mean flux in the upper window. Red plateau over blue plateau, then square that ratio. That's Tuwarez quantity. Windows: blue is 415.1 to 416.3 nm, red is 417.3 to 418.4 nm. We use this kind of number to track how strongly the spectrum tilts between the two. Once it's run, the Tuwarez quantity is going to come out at 1.03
